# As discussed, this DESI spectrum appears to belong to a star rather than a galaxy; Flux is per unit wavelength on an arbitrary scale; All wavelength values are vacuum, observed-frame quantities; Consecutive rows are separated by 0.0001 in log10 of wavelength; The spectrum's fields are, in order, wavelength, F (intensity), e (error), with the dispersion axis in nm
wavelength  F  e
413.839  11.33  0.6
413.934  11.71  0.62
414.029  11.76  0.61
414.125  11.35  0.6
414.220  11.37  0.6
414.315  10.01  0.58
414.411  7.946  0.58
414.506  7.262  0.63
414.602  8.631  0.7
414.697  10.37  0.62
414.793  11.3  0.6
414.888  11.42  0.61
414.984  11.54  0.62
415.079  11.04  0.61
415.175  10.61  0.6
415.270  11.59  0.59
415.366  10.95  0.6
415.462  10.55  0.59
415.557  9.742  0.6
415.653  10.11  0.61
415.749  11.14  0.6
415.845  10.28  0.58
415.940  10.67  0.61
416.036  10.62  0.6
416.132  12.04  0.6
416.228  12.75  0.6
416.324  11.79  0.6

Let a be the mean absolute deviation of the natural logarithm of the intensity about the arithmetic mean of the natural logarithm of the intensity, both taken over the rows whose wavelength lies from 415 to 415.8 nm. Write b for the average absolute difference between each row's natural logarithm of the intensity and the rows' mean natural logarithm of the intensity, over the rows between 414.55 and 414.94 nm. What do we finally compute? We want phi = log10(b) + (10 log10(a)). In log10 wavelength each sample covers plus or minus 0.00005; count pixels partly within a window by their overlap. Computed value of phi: -14.7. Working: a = 0.043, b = 0.09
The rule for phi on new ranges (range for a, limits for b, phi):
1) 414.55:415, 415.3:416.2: -11.8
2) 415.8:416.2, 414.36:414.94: -13.7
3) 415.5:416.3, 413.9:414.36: -12.8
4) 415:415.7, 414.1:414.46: -14.6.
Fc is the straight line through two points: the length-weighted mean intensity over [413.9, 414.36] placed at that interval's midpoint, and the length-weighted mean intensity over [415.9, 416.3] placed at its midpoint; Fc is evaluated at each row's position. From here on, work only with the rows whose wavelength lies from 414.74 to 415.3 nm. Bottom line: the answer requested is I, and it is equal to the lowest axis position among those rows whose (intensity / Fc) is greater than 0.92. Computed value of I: 414.793 nm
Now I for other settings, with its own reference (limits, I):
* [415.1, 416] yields 415.175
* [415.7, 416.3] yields 415.749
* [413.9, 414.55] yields 413.934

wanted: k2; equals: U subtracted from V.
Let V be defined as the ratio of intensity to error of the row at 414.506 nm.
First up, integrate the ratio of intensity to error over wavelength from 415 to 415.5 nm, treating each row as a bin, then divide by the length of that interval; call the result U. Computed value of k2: -6.8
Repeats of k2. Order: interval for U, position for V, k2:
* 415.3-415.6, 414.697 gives -0.9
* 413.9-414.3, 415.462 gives -1.0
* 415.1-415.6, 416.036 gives -0.3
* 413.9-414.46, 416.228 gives 3.5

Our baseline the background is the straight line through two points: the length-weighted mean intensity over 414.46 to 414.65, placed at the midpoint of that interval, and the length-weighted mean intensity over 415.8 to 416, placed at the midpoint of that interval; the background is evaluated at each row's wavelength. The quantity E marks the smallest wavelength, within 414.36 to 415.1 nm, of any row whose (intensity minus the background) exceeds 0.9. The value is 414.697 nm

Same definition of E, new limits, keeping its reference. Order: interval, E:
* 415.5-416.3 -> 415.749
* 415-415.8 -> 415.079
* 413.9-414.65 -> 413.934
